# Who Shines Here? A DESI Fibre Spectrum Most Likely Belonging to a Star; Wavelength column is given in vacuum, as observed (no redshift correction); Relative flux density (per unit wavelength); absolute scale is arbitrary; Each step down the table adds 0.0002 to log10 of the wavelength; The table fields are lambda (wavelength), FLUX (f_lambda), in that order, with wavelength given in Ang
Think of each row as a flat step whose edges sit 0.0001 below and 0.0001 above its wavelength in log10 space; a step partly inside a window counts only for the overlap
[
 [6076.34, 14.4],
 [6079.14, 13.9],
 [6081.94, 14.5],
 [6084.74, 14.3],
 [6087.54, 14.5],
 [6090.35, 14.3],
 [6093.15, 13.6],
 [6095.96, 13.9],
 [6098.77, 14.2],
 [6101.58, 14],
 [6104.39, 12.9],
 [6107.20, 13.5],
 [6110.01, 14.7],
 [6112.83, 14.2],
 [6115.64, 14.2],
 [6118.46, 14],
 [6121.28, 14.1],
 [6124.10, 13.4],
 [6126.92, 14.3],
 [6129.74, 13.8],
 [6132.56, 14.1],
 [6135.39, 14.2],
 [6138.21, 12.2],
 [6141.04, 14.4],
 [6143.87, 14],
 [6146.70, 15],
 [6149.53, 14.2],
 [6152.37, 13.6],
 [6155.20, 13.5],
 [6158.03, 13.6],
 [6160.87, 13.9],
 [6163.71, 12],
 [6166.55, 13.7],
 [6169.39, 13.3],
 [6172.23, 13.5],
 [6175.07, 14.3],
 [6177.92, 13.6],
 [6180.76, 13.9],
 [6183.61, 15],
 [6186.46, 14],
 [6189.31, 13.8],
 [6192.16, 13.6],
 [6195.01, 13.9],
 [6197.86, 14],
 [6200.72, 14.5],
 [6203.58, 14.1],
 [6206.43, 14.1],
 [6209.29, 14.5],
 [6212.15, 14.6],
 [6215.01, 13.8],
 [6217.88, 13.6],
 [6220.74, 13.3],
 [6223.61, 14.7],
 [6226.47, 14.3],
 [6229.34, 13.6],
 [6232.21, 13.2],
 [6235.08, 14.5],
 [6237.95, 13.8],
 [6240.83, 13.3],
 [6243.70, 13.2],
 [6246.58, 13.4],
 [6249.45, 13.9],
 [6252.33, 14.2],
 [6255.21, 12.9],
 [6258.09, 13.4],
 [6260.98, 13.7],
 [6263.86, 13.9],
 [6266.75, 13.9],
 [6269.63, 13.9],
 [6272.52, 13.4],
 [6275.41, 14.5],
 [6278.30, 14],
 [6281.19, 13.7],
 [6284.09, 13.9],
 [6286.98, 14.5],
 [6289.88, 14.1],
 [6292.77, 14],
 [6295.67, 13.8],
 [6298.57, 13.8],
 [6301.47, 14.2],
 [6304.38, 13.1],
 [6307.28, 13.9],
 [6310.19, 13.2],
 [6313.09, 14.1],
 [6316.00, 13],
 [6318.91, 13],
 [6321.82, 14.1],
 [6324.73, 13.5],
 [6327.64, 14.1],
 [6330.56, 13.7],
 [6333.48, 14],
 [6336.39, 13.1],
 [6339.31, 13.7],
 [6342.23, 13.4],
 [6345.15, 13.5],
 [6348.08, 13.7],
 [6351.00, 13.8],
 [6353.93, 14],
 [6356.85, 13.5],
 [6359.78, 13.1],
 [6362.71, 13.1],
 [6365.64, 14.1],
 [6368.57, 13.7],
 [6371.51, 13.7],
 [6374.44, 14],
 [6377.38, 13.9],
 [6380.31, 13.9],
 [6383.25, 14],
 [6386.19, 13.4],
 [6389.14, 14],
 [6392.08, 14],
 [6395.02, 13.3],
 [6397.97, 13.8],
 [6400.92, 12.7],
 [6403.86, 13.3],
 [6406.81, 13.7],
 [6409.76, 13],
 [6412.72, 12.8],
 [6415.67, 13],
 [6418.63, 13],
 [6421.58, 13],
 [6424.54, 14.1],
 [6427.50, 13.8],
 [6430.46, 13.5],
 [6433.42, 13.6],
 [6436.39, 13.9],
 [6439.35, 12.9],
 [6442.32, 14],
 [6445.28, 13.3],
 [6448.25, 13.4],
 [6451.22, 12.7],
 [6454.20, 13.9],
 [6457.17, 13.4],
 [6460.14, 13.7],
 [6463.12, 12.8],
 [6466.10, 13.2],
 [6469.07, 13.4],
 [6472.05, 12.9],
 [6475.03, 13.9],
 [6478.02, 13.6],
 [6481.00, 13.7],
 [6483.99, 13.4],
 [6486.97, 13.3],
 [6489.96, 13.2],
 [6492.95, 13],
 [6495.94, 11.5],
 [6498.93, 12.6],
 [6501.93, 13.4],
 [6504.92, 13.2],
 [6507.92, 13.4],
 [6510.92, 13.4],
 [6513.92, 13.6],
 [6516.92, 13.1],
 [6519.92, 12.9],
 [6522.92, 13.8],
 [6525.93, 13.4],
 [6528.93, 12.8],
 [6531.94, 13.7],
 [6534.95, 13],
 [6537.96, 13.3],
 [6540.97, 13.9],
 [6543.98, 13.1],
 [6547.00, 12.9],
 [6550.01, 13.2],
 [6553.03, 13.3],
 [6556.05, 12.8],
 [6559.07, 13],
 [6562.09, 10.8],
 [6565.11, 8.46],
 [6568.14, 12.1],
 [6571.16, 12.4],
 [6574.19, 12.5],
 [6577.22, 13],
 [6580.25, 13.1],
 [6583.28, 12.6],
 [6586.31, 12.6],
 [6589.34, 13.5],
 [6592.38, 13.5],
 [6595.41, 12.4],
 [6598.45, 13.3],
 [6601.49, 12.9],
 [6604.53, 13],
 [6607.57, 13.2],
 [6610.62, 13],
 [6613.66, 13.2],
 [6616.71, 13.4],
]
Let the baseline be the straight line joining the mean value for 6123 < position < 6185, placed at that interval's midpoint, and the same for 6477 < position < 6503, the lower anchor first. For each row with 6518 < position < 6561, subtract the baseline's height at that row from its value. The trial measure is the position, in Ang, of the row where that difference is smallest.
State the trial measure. 6528.93 Ang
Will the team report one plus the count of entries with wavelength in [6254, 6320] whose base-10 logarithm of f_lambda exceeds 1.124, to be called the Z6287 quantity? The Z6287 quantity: 19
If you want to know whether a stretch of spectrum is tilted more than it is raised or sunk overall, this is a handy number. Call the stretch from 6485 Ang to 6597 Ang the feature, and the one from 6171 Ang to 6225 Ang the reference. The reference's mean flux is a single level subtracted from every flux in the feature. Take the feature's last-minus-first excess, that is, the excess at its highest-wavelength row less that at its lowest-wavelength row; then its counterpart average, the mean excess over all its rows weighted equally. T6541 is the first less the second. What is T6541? 0.28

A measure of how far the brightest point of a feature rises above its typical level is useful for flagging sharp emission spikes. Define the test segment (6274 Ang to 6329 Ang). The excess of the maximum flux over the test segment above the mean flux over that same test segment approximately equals 0.68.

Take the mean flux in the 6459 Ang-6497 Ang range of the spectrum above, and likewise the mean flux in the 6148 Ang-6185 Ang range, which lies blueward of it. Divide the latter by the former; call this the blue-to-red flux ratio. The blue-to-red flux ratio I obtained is 1.04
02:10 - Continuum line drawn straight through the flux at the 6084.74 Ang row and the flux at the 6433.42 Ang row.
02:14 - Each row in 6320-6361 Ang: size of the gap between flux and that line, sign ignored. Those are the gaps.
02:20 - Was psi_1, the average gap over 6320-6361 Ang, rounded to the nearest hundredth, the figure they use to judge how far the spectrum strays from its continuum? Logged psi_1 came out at 0.28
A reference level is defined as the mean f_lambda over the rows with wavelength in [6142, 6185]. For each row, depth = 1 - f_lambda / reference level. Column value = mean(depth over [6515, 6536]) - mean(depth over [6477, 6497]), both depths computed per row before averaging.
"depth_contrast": -0.010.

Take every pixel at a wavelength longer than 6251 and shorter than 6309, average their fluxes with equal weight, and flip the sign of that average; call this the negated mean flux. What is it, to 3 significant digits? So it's -13.8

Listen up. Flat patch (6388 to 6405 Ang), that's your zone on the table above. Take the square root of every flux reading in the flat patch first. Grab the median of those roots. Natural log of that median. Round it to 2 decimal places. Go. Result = 1.30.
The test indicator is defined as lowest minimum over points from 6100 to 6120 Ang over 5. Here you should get 2.58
